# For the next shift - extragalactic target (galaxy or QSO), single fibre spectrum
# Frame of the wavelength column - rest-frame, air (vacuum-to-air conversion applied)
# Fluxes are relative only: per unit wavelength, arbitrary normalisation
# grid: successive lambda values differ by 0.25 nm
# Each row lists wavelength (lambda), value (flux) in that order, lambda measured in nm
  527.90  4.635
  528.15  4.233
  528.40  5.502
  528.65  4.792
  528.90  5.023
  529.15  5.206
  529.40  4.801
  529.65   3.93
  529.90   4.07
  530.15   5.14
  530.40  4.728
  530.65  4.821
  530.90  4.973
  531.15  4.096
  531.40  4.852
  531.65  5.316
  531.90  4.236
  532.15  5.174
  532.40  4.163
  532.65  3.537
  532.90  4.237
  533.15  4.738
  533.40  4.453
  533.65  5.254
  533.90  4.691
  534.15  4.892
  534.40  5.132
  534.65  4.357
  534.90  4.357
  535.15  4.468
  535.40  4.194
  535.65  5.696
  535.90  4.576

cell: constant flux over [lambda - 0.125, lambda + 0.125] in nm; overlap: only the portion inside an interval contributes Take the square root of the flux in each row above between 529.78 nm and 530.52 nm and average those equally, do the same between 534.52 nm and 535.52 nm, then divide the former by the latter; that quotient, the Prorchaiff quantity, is 1.03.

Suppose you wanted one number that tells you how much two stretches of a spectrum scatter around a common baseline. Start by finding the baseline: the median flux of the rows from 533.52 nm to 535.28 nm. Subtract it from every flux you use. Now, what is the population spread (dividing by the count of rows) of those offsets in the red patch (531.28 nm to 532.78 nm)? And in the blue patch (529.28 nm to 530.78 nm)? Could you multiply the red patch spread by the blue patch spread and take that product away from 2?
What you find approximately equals 1.73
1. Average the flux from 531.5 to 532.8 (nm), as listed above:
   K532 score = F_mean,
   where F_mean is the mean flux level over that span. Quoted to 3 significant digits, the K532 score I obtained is 4.49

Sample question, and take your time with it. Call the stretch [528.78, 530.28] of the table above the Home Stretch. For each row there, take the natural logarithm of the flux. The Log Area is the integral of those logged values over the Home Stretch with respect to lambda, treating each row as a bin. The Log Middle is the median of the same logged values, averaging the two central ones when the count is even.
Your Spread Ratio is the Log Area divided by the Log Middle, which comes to 1.45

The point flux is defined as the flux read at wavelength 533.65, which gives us 5.254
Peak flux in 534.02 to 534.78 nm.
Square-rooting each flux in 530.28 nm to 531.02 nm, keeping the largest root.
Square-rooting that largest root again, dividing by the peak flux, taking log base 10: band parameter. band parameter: -0.536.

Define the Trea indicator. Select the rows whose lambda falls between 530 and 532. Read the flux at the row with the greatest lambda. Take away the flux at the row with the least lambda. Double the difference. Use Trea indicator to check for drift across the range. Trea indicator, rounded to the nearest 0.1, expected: -1.8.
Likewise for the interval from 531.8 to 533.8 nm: 2.0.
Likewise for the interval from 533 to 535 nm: -0.8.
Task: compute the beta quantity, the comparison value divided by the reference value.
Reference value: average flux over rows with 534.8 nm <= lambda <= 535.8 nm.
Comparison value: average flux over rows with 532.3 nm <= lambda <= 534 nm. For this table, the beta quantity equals 0.95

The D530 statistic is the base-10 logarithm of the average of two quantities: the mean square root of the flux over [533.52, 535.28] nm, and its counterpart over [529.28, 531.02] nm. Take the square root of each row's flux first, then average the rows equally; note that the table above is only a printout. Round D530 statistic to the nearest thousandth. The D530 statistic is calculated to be 0.335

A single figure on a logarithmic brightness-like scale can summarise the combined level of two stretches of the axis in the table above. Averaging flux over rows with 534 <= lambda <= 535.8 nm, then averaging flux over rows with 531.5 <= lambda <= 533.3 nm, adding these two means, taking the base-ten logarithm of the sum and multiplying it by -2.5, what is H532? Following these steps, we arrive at -2.41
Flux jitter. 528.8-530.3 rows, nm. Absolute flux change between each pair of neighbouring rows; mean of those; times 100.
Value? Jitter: 53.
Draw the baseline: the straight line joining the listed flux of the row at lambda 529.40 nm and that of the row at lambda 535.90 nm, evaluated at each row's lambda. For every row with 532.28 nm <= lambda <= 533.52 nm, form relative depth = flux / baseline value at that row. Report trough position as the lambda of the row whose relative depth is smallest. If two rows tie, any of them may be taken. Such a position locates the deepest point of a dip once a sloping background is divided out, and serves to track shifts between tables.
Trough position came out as 532.65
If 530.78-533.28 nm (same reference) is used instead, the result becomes 532.65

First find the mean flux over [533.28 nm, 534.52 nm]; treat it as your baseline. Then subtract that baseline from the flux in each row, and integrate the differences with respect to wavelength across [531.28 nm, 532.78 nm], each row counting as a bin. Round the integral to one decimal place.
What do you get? -0.5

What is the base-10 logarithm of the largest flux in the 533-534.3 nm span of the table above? 0.720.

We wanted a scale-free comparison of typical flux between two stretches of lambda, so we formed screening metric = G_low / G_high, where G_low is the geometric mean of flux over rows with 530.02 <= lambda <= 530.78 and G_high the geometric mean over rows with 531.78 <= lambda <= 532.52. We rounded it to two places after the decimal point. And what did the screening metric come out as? 1.09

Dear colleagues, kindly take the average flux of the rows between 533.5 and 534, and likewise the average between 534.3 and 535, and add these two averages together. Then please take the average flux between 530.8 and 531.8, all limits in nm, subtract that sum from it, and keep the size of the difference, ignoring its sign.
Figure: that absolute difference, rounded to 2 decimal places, 4.78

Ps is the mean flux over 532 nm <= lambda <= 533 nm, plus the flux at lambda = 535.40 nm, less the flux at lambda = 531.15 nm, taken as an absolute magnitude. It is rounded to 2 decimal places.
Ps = 4.38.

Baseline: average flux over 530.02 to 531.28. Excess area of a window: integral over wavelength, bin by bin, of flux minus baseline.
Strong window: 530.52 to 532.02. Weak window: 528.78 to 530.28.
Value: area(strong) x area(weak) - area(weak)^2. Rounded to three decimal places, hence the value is -0.003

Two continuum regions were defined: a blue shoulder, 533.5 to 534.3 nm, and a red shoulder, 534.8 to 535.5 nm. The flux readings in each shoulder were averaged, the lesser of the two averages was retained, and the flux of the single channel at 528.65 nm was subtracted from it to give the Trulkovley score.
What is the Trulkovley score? -0.45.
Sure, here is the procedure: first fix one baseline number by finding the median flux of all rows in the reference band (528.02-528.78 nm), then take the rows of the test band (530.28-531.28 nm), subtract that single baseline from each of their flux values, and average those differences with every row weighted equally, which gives -0.1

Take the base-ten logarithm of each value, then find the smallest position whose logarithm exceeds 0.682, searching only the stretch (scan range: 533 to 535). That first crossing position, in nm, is 533.65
